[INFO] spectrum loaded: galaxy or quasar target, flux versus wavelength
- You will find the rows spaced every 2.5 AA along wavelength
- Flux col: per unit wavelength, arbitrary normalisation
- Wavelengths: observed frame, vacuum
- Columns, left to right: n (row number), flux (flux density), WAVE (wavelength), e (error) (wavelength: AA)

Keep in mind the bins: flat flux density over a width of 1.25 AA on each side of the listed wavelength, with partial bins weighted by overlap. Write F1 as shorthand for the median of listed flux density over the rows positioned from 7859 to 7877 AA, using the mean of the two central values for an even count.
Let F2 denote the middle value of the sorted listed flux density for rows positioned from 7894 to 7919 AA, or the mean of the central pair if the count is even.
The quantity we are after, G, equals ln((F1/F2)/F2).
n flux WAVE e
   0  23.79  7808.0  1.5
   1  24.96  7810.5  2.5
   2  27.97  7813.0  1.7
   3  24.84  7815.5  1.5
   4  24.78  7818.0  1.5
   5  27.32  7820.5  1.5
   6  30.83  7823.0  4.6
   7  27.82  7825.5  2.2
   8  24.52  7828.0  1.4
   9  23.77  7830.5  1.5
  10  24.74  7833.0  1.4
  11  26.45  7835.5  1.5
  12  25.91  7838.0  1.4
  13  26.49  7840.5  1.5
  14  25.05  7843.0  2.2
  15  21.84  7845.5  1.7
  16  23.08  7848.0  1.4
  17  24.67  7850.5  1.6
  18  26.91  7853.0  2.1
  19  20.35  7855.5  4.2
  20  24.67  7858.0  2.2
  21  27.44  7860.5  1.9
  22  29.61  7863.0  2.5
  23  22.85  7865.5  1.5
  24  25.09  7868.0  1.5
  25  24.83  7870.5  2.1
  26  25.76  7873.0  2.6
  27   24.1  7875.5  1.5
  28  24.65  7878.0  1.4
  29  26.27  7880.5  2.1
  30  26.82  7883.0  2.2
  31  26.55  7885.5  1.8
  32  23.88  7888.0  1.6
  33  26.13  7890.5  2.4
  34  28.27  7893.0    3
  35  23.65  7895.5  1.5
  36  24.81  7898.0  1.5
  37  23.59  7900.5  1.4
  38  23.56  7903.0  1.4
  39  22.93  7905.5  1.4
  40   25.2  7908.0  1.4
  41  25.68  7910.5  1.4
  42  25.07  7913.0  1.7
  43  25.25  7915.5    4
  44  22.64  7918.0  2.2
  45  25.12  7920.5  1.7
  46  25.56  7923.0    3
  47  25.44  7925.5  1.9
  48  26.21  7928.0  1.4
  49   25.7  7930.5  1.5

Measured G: -3.15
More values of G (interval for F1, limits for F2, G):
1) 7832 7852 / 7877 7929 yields -3.24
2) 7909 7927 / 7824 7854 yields -3.20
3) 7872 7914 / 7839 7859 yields -3.19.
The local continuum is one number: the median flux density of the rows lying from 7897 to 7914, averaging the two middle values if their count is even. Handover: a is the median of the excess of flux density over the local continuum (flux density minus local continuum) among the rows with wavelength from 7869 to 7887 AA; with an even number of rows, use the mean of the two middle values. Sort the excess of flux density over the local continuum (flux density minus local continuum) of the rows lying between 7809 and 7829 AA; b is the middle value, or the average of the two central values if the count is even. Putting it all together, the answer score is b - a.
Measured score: 0.4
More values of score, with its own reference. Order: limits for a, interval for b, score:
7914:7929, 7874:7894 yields 0.9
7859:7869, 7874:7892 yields -0.1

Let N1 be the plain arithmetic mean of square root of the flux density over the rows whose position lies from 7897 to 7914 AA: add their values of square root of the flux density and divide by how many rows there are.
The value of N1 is 4.94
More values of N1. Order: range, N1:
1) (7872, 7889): 5.04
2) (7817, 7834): 5.12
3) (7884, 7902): 5.02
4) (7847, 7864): 5.02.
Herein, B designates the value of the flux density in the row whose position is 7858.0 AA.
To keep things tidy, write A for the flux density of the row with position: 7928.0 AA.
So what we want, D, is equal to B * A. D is 647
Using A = 26.21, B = 24.67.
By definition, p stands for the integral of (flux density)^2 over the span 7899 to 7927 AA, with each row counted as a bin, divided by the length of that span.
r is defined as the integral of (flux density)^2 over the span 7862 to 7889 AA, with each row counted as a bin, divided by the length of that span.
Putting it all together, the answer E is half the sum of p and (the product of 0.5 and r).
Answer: 465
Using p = 605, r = 652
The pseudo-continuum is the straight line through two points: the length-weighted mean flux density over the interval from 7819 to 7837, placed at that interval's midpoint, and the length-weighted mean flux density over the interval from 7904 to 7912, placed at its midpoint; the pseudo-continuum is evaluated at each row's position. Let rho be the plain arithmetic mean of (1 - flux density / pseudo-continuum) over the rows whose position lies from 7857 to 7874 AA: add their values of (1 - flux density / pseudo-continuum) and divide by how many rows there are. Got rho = -0.007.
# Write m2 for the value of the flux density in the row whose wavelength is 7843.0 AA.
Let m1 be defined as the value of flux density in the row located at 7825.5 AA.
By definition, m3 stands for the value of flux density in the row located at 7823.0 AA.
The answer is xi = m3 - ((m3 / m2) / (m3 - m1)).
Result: 30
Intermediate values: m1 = 27.82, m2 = 25.05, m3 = 30.83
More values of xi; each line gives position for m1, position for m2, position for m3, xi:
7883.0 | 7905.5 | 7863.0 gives 29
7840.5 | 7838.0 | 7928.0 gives 30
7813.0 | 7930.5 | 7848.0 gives 23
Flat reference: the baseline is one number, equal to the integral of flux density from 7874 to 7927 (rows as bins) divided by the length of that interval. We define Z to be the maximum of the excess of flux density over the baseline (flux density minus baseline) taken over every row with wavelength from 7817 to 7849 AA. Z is 5.8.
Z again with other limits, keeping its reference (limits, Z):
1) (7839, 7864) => 4.6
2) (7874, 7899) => 3.3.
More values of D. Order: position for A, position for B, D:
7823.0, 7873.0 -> 794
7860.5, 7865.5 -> 627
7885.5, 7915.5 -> 670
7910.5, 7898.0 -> 637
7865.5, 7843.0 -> 572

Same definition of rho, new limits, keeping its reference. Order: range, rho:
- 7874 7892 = -0.013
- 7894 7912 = 0.020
